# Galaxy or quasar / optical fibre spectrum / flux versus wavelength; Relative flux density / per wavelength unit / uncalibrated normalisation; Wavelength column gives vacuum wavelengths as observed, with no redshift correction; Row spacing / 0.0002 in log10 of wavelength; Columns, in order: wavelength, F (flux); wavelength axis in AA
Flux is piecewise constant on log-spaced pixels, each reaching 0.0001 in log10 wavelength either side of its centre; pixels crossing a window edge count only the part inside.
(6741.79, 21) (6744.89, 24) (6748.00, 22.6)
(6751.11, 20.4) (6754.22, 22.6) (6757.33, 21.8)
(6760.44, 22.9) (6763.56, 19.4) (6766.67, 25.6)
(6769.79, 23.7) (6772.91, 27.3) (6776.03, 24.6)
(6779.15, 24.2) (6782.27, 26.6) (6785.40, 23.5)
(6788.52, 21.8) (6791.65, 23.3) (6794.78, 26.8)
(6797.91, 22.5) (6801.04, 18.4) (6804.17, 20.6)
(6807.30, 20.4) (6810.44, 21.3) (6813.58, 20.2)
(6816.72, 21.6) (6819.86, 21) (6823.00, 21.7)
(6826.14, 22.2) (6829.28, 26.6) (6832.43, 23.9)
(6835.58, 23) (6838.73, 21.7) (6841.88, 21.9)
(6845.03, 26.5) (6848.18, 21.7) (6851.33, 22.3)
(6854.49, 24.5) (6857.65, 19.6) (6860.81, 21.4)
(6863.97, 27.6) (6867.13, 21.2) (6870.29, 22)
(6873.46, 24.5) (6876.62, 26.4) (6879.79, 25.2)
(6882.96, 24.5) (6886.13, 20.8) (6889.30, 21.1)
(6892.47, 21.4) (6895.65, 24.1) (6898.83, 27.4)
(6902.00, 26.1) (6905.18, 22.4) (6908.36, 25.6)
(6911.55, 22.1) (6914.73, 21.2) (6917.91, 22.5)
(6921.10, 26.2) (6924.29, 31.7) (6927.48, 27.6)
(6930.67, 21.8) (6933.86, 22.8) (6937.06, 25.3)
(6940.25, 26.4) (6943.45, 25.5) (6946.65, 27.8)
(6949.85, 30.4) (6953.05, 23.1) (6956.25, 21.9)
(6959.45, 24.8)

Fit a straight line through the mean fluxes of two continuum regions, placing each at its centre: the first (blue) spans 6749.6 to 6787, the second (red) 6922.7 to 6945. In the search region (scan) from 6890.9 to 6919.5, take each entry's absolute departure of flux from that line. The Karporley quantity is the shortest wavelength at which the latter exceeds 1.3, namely 6892.47 AA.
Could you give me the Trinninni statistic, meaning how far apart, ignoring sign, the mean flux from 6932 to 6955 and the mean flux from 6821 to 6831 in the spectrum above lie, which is 2.4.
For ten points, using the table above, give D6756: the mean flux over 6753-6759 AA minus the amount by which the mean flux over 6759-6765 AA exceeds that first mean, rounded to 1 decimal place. 23.3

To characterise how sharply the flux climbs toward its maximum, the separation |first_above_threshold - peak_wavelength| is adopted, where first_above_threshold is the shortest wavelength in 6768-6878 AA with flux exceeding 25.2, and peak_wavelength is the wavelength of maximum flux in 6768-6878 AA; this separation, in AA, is 91.1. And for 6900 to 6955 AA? 22.3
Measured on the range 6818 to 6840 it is 0.0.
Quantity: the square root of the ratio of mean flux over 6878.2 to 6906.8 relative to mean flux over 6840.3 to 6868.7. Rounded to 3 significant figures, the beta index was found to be 1.02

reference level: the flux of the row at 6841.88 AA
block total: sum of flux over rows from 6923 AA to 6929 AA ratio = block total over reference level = 2.7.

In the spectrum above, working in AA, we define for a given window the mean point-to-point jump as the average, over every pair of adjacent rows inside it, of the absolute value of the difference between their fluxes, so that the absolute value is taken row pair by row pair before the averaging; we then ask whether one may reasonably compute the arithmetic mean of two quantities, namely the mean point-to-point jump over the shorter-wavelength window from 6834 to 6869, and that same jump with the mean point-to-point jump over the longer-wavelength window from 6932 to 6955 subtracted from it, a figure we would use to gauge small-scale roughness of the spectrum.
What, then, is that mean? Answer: 1.9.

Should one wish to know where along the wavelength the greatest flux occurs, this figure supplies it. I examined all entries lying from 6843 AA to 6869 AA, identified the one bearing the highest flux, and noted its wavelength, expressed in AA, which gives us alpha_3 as 6863.97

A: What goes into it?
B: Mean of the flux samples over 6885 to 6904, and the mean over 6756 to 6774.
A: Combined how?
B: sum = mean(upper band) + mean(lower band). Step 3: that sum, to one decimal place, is 46.9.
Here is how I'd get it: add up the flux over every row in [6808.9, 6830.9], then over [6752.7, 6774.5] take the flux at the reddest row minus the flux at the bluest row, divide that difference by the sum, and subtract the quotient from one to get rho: 0.97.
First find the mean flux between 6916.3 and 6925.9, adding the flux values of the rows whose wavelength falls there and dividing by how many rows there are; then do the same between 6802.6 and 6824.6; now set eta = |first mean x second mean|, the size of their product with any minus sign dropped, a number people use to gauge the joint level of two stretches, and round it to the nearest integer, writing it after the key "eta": 562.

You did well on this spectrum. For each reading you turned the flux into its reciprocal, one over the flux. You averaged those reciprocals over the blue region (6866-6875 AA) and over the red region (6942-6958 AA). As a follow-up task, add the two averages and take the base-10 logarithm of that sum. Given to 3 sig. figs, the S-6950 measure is -1.08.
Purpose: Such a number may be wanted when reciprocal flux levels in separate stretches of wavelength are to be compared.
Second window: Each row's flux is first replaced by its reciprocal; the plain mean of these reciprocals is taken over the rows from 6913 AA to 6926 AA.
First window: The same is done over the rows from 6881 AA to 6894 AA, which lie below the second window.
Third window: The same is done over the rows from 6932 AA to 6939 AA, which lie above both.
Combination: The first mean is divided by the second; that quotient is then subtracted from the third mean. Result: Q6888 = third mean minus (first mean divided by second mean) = -1.09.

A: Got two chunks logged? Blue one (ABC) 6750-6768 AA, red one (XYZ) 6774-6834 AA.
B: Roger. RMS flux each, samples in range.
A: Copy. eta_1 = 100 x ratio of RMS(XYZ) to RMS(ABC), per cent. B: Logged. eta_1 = 103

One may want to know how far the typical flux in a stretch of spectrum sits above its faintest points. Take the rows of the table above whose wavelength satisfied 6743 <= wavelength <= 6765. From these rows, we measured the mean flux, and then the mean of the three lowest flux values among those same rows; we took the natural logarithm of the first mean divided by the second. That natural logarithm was 0.067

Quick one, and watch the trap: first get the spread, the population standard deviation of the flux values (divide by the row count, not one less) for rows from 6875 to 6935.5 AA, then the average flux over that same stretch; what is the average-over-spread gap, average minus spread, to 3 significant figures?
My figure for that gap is 21.5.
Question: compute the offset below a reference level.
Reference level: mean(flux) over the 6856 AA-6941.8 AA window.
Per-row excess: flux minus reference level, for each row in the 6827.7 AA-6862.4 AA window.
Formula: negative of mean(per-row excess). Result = 1.0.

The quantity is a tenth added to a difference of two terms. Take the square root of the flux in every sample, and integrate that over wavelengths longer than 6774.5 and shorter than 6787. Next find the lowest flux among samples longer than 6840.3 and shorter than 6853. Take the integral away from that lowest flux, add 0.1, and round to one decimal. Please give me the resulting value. -40.3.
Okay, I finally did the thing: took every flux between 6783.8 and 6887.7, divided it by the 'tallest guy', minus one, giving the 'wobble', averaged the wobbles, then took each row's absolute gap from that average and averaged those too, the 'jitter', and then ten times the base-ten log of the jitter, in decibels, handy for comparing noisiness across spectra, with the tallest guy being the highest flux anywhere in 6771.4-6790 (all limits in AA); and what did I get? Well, -11.7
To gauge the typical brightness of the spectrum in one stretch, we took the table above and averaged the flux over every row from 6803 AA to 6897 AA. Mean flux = 22.7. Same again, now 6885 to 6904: 23.5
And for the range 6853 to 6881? 23.6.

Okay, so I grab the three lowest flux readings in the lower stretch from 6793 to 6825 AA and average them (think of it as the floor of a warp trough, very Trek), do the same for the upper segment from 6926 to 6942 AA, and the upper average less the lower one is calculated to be 3.6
